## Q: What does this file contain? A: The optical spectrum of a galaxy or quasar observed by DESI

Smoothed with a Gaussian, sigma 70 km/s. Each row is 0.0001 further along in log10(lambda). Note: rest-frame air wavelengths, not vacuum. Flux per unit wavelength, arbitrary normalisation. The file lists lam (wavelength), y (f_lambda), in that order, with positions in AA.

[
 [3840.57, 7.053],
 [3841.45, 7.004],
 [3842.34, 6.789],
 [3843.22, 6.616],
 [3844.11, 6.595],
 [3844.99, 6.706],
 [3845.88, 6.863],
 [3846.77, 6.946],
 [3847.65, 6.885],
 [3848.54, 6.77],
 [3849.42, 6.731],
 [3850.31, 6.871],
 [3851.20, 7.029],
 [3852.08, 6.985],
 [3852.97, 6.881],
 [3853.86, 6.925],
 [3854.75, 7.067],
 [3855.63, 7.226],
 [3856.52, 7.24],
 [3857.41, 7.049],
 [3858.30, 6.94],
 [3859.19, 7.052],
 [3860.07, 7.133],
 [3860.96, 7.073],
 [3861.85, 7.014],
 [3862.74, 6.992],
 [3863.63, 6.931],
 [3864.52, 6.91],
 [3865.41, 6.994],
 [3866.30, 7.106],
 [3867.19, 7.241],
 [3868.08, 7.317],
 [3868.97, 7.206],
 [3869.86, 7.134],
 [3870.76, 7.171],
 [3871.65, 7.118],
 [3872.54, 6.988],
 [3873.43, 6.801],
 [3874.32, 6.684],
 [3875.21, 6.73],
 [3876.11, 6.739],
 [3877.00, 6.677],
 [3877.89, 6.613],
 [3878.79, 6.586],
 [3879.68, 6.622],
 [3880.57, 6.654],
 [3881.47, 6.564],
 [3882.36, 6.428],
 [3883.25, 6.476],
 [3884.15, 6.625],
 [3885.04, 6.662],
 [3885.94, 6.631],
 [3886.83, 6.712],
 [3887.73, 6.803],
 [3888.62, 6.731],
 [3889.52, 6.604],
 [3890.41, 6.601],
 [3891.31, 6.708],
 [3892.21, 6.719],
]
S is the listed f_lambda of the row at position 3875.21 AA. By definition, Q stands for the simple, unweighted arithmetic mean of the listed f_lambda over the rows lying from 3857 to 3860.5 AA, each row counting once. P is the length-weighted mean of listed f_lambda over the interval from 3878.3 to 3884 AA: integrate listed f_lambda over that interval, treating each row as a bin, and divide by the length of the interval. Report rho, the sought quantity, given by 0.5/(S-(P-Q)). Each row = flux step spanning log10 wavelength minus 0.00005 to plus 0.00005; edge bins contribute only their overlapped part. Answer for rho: 0.0693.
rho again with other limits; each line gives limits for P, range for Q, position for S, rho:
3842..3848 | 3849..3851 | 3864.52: 0.0721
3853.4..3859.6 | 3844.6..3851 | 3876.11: 0.0769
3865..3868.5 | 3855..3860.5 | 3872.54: 0.0722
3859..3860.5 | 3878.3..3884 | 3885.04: 0.0823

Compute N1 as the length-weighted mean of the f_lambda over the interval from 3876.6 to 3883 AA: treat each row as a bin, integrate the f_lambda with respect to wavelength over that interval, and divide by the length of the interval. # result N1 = 6.59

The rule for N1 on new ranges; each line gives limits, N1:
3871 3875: 6.92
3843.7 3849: 6.80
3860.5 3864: 7.00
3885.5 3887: 6.69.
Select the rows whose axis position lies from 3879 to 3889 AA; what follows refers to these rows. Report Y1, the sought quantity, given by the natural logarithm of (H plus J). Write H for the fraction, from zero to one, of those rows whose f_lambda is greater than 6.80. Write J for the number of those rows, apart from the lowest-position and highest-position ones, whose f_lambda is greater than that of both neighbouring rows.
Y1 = 1.13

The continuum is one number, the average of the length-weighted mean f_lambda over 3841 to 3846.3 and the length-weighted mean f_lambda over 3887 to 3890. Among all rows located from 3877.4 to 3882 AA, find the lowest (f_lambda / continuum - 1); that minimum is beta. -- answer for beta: -0.026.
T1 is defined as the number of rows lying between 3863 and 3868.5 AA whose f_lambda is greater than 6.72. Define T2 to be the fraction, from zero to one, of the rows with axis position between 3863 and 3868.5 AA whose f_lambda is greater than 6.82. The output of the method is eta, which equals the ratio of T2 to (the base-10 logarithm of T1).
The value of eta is 1.3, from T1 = 6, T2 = 1.00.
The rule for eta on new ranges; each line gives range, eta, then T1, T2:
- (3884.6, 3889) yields 0.0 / 2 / 0.00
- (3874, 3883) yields 0.0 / 2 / 0.00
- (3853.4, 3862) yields 1.0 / 10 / 1.00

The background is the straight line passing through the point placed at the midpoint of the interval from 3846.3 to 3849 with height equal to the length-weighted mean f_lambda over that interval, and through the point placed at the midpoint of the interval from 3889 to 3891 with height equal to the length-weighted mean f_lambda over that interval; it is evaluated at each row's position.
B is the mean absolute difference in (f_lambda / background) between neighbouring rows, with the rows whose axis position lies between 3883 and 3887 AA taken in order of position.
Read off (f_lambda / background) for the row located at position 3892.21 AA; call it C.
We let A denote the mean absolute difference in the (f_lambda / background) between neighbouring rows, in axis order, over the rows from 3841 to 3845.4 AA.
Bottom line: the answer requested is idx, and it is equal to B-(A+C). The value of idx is -1.03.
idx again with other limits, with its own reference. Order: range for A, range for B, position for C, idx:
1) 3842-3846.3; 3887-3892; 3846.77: -1.01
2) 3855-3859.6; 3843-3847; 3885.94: -1.00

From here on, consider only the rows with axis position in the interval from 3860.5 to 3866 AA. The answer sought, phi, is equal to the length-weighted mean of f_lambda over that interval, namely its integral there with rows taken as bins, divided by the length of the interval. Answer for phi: 7.0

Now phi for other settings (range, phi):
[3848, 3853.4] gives 6.9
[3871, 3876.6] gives 6.9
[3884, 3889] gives 6.7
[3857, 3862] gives 7.1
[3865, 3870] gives 7.2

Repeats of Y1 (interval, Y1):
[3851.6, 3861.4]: 1.10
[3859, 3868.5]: 0.69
